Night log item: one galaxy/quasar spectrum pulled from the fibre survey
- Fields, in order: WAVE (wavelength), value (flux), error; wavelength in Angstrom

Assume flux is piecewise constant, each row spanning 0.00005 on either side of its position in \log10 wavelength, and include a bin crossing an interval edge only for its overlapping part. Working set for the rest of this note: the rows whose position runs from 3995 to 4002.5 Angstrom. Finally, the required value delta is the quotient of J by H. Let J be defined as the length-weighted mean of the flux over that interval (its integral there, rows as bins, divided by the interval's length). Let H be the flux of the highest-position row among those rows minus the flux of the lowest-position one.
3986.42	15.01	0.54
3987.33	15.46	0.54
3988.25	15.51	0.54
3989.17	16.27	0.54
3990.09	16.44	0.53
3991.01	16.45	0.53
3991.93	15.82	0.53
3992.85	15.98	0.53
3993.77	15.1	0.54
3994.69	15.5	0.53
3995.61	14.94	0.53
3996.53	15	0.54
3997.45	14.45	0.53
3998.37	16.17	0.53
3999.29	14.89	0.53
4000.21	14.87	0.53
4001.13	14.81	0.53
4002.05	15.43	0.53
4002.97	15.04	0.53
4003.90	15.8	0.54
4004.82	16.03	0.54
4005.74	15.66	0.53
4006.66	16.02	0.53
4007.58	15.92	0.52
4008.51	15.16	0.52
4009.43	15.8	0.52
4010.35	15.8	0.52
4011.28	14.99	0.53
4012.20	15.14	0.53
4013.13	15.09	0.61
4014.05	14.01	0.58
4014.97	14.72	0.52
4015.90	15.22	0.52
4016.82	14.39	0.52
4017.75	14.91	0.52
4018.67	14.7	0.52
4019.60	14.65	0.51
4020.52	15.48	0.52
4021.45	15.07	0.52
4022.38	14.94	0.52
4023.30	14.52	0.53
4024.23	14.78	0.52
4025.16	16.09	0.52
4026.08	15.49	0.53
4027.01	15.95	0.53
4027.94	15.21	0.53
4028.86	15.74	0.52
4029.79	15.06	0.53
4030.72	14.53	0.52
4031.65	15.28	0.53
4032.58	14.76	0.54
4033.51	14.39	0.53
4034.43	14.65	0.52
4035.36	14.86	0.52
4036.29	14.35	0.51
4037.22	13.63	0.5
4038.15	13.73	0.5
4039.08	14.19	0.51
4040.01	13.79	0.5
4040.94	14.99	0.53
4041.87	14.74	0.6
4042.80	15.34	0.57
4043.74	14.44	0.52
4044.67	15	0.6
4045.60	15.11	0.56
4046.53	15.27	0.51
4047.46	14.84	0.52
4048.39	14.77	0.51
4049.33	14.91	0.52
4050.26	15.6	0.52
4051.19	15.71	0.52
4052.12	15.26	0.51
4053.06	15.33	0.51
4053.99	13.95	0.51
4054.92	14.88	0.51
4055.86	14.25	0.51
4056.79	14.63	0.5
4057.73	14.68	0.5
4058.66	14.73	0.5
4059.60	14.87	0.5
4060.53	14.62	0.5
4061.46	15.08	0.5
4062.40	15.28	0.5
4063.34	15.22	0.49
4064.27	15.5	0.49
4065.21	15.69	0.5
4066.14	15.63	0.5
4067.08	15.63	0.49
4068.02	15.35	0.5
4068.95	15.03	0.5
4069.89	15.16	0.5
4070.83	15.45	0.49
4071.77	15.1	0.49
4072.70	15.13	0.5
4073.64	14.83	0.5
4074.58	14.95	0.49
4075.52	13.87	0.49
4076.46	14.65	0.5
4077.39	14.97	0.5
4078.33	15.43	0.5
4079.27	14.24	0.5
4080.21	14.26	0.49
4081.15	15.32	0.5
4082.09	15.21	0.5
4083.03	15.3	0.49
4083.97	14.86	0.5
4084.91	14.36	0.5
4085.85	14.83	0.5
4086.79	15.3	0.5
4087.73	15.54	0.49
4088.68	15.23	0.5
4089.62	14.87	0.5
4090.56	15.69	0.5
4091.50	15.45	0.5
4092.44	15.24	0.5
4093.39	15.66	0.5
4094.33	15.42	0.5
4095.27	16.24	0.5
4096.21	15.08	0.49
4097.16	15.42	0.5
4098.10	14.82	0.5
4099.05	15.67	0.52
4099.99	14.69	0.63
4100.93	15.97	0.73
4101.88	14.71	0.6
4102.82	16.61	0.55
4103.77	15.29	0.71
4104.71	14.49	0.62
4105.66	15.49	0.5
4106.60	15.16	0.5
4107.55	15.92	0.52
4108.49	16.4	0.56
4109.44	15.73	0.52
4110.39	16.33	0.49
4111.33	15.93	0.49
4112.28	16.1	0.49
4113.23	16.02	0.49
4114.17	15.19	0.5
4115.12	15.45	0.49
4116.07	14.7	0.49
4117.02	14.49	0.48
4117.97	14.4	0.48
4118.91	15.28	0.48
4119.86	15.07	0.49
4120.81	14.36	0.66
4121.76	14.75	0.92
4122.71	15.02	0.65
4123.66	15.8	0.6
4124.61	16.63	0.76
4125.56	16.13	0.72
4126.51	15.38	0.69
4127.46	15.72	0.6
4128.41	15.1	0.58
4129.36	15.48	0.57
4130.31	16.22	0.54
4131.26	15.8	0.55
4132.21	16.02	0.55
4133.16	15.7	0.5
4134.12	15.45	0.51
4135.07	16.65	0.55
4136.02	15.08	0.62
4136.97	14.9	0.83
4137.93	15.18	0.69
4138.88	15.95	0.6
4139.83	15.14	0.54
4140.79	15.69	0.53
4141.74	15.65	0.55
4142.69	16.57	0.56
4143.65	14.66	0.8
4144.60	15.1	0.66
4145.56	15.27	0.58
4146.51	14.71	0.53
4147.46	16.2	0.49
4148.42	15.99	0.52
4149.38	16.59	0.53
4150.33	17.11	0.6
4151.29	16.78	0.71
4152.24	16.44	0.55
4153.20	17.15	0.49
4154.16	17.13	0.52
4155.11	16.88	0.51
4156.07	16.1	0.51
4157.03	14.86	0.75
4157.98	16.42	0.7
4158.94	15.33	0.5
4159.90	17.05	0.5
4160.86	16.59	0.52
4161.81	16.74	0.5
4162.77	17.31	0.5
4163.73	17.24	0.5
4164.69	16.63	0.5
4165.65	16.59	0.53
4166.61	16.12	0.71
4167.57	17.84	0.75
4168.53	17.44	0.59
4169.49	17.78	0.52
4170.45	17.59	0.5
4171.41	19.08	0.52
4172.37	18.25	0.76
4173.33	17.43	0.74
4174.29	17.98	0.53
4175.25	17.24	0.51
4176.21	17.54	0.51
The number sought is 31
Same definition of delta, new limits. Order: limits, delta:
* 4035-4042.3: -119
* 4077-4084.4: -136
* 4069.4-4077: -29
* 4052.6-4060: -32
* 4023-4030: 28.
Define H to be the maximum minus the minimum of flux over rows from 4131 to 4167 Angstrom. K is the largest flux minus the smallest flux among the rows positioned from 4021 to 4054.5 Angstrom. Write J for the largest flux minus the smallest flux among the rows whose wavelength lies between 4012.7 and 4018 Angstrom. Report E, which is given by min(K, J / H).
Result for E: 0.5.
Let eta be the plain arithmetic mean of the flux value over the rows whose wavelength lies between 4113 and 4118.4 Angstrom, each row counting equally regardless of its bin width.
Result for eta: 15.0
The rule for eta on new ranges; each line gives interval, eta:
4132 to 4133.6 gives 15.9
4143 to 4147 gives 14.9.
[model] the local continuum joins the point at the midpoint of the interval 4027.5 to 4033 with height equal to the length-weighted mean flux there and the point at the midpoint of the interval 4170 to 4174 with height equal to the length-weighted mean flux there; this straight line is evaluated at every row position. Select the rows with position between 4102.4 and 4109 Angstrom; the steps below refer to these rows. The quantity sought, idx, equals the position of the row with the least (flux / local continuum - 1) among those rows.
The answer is 4104.71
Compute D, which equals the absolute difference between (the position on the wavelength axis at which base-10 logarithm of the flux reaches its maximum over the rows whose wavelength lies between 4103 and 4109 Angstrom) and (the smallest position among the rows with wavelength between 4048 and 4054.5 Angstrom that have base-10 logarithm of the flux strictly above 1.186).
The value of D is 58.2 Angstrom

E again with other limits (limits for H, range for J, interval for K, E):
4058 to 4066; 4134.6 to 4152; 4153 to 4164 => 2.3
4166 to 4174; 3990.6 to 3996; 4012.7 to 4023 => 0.5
